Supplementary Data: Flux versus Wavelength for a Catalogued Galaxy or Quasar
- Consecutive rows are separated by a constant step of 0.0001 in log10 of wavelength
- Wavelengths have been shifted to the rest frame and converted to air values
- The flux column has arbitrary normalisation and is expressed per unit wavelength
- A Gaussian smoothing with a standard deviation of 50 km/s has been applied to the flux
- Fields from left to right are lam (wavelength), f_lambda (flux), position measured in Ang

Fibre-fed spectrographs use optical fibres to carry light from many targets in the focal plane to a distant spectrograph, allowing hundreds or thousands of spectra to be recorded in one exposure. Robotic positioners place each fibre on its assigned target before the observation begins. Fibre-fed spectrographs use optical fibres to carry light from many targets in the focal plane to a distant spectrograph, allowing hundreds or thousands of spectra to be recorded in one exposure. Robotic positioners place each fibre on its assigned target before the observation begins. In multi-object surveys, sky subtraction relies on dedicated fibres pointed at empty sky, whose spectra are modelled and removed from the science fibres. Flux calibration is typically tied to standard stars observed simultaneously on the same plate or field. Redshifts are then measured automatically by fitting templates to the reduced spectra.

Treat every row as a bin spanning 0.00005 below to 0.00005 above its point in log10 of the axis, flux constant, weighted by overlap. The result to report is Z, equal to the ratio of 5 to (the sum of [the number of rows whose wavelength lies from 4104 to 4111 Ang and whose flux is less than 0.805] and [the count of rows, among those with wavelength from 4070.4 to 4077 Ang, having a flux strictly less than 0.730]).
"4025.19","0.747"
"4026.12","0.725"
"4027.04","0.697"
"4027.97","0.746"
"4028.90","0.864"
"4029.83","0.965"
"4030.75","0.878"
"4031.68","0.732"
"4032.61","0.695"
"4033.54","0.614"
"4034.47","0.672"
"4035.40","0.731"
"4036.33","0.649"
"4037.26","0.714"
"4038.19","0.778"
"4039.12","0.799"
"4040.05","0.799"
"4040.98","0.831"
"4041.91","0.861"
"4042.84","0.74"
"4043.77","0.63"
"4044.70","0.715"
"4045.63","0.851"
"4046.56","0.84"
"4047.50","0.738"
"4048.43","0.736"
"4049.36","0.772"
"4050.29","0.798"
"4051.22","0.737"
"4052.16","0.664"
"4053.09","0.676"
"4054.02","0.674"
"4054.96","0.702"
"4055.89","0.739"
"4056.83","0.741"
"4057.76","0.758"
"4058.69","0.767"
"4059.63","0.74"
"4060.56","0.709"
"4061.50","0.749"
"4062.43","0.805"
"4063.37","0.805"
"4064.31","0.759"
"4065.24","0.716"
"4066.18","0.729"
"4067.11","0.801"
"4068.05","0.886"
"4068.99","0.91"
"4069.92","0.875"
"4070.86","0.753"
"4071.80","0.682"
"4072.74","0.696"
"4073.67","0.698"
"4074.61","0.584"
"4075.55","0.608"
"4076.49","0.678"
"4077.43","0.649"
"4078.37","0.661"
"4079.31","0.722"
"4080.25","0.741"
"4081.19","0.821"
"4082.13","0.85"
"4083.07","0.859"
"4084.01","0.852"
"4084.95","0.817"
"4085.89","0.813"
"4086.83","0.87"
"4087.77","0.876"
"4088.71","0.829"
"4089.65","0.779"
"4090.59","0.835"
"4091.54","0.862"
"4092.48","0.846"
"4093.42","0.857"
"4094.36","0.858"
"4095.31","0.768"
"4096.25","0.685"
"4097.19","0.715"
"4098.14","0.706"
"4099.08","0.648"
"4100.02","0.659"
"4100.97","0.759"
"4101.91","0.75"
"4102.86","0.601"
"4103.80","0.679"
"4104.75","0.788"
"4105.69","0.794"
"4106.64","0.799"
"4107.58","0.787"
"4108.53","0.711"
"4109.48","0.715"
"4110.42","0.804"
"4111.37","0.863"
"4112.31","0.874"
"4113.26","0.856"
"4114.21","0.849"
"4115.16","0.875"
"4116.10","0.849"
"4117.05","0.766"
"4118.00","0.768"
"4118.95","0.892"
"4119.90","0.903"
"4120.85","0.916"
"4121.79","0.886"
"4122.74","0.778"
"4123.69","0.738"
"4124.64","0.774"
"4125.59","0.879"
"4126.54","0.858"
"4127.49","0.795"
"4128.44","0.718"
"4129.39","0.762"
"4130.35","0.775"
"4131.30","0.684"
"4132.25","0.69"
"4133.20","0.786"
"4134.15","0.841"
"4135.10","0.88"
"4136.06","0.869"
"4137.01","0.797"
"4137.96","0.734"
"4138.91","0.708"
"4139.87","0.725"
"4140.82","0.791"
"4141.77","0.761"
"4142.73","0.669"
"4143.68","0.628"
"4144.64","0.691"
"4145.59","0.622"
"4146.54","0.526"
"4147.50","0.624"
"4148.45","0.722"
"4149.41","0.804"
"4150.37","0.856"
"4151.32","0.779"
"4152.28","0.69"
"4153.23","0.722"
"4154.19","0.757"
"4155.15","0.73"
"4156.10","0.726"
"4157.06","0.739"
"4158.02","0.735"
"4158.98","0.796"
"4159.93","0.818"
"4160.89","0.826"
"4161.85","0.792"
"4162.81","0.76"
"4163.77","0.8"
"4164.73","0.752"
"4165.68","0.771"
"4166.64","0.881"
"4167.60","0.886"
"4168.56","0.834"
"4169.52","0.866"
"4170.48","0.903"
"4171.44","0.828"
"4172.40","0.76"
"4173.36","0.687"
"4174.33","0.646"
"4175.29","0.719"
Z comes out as 0.4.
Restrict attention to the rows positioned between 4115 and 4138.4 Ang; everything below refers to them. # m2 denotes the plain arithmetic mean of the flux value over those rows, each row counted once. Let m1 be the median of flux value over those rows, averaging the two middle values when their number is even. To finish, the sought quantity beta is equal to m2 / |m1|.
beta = 1.02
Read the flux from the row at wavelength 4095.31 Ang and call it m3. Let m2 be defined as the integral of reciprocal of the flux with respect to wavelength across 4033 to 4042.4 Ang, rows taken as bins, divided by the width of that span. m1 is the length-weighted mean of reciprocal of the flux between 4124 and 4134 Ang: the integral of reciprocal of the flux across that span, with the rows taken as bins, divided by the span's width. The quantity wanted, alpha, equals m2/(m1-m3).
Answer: 2.55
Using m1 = 1.30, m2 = 1.36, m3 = 0.768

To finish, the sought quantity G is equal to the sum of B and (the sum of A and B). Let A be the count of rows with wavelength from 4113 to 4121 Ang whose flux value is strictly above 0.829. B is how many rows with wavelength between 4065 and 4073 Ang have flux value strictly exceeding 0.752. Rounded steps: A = 7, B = 5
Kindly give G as 17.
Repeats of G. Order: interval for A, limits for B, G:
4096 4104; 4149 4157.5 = 8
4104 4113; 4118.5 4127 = 18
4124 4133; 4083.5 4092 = 20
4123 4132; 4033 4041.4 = 10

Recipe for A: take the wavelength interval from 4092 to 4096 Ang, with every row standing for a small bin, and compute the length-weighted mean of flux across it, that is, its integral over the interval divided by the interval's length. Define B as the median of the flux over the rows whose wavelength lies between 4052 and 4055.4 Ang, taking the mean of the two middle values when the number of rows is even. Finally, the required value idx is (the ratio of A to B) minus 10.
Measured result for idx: -8.78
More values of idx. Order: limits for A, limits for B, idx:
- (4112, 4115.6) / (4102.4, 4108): -8.91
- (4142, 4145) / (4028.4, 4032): -9.23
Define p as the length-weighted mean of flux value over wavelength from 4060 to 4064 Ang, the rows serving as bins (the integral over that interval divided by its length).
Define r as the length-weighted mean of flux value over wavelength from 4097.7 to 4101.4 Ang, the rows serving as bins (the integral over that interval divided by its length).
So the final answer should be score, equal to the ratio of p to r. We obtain 1.11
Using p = 0.765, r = 0.69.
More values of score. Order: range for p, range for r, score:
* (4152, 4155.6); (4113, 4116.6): 0.85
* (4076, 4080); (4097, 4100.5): 1.00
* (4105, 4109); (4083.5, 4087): 0.93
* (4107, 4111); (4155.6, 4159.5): 1.01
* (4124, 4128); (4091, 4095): 0.97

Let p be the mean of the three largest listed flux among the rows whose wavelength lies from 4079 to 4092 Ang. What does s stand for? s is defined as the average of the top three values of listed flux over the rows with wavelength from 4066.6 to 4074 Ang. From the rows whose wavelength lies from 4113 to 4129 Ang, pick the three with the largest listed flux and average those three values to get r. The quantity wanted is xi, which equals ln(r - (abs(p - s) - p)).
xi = 0.561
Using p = 0.87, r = 0.904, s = 0.890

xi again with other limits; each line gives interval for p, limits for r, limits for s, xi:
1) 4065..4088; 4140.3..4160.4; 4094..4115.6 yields 0.529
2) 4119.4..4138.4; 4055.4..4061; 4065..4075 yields 0.498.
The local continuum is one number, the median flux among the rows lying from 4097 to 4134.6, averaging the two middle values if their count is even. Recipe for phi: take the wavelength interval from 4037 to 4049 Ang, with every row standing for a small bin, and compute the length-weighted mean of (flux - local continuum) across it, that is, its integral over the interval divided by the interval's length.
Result -0.009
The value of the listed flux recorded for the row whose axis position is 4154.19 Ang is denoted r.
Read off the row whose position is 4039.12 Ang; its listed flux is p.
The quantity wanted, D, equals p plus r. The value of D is 1.56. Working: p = 0.799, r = 0.757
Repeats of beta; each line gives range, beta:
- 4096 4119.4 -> 1.00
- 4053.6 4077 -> 1.00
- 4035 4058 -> 1.01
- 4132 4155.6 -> 1.01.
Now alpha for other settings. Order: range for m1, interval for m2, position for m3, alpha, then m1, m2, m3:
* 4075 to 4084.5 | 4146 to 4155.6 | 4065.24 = 2.17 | 1.37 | 1.41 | 0.716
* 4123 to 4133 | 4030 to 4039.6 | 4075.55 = 1.97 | 1.31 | 1.38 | 0.608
